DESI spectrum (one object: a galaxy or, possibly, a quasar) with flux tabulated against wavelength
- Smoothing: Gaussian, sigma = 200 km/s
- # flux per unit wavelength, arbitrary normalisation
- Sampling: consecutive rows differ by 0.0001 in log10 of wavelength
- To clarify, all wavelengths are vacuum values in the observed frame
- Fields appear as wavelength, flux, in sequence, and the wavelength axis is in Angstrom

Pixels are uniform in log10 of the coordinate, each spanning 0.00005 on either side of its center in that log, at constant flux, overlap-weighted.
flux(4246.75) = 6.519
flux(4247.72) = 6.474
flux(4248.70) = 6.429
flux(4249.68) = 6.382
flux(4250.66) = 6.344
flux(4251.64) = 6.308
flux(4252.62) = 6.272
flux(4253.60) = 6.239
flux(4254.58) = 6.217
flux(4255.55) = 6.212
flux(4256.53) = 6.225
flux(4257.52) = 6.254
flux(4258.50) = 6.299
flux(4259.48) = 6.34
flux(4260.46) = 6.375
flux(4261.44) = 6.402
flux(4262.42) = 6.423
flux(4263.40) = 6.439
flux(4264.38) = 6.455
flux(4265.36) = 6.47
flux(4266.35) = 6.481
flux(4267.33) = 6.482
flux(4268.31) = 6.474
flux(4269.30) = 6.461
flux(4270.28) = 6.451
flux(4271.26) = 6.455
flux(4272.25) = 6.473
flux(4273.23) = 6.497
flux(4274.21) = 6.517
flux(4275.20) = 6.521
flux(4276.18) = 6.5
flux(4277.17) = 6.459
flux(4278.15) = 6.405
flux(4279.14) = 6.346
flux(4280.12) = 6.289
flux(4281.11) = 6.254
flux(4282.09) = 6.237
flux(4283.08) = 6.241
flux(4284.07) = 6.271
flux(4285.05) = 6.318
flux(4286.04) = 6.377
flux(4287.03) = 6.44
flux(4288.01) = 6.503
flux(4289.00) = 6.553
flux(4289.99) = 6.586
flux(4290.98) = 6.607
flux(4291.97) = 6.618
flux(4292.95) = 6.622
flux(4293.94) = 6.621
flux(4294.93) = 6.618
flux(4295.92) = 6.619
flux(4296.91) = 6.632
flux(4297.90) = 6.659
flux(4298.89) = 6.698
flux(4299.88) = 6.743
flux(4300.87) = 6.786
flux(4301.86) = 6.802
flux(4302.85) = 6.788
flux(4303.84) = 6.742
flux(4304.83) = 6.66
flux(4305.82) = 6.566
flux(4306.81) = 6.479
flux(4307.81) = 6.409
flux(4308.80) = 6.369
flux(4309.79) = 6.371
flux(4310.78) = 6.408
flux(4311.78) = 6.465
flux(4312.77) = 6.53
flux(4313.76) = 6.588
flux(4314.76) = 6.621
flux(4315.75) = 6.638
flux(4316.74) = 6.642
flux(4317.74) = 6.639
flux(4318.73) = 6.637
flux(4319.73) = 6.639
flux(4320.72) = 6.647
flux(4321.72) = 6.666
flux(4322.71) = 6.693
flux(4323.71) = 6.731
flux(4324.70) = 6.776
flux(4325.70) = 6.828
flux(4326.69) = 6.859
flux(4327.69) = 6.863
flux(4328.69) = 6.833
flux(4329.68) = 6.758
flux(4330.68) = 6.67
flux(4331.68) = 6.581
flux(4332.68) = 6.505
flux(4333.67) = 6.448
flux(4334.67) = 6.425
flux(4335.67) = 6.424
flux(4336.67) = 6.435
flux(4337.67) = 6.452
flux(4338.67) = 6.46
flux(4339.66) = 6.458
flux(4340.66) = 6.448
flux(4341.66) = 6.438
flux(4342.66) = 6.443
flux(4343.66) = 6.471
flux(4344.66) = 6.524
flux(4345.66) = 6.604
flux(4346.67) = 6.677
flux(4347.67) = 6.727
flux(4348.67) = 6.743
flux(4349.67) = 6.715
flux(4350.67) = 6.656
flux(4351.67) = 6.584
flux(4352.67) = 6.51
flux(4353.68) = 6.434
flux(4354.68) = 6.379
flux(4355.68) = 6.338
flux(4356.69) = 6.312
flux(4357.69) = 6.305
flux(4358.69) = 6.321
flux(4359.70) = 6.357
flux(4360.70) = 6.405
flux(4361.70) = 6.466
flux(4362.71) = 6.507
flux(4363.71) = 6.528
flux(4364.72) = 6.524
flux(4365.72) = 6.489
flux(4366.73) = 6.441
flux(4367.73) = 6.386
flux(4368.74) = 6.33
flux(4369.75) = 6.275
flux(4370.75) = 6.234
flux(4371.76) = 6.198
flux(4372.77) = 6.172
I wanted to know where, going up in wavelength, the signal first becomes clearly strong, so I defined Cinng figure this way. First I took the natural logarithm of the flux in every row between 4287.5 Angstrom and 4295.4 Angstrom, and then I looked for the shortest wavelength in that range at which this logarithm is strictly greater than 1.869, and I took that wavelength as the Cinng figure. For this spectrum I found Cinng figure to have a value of 4288.01 Angstrom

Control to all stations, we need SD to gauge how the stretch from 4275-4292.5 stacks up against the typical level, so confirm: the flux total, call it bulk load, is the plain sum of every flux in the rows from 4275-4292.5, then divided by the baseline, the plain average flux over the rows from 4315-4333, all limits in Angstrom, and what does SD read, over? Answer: 17.2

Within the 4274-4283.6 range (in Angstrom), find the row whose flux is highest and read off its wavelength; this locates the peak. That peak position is 4275.20 Angstrom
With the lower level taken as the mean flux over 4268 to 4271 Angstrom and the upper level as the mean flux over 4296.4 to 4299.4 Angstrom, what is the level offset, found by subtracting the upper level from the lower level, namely -0.20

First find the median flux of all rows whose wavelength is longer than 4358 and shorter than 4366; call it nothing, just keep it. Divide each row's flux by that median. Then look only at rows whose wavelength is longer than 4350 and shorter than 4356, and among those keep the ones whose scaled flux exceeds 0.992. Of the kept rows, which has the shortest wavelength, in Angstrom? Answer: 4350.67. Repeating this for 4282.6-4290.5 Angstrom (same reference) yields 4287.03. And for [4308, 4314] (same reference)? 4311.78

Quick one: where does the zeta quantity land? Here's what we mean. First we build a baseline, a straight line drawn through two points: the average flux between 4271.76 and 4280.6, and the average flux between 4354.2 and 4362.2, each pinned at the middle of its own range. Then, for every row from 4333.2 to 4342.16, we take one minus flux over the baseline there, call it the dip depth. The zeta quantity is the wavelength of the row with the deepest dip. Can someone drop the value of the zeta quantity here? 4334.67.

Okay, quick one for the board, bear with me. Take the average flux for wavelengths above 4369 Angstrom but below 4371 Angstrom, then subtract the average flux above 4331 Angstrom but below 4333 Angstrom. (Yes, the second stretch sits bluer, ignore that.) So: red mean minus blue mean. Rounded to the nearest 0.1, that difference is -0.3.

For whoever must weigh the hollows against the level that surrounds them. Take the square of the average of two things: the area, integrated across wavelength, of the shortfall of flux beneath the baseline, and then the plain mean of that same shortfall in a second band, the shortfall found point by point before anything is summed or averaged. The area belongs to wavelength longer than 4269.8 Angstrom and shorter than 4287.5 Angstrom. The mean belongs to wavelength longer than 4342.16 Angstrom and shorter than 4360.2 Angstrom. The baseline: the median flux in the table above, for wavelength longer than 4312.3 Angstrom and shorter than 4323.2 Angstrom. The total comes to 5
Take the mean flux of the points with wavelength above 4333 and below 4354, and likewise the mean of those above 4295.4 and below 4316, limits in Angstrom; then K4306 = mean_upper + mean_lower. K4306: 13.1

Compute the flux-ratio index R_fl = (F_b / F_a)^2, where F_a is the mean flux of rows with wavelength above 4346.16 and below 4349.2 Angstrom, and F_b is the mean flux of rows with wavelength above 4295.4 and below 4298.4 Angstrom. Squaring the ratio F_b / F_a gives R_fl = 0.98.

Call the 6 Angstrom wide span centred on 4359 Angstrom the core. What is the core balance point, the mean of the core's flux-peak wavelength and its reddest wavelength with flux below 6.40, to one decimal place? 4360.7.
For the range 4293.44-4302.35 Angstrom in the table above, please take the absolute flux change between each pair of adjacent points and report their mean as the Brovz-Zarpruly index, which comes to 0.023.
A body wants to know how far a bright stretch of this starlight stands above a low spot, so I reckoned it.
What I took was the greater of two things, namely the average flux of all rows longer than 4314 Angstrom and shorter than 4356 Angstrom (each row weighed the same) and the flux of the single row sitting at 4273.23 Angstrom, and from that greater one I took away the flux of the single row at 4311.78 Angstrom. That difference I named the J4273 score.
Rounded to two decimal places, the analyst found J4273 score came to 0.13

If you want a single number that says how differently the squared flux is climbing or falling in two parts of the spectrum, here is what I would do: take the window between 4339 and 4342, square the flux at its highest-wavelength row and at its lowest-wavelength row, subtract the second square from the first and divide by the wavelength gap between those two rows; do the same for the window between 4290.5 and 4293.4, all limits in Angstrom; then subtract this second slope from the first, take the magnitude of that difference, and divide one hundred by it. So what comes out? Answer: 435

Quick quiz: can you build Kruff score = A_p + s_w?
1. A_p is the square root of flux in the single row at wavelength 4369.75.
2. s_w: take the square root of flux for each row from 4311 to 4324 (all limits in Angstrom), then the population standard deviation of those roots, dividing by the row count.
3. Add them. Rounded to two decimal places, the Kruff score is 2.52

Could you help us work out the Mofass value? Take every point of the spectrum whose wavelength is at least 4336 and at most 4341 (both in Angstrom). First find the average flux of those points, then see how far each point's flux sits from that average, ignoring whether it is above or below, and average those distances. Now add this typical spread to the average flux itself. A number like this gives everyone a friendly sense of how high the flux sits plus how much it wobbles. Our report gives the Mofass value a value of 6.46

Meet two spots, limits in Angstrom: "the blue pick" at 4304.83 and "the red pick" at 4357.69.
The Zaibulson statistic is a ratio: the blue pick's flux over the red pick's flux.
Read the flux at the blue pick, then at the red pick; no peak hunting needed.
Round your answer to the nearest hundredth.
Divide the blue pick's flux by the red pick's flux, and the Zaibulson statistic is 1.06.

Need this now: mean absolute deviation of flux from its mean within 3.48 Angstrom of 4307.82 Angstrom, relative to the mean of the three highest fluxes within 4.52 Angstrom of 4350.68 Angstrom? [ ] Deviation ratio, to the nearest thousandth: 0.013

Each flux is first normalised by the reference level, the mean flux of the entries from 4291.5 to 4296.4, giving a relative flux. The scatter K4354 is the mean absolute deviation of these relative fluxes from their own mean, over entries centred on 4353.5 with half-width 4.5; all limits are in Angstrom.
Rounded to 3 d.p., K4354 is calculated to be 0.020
